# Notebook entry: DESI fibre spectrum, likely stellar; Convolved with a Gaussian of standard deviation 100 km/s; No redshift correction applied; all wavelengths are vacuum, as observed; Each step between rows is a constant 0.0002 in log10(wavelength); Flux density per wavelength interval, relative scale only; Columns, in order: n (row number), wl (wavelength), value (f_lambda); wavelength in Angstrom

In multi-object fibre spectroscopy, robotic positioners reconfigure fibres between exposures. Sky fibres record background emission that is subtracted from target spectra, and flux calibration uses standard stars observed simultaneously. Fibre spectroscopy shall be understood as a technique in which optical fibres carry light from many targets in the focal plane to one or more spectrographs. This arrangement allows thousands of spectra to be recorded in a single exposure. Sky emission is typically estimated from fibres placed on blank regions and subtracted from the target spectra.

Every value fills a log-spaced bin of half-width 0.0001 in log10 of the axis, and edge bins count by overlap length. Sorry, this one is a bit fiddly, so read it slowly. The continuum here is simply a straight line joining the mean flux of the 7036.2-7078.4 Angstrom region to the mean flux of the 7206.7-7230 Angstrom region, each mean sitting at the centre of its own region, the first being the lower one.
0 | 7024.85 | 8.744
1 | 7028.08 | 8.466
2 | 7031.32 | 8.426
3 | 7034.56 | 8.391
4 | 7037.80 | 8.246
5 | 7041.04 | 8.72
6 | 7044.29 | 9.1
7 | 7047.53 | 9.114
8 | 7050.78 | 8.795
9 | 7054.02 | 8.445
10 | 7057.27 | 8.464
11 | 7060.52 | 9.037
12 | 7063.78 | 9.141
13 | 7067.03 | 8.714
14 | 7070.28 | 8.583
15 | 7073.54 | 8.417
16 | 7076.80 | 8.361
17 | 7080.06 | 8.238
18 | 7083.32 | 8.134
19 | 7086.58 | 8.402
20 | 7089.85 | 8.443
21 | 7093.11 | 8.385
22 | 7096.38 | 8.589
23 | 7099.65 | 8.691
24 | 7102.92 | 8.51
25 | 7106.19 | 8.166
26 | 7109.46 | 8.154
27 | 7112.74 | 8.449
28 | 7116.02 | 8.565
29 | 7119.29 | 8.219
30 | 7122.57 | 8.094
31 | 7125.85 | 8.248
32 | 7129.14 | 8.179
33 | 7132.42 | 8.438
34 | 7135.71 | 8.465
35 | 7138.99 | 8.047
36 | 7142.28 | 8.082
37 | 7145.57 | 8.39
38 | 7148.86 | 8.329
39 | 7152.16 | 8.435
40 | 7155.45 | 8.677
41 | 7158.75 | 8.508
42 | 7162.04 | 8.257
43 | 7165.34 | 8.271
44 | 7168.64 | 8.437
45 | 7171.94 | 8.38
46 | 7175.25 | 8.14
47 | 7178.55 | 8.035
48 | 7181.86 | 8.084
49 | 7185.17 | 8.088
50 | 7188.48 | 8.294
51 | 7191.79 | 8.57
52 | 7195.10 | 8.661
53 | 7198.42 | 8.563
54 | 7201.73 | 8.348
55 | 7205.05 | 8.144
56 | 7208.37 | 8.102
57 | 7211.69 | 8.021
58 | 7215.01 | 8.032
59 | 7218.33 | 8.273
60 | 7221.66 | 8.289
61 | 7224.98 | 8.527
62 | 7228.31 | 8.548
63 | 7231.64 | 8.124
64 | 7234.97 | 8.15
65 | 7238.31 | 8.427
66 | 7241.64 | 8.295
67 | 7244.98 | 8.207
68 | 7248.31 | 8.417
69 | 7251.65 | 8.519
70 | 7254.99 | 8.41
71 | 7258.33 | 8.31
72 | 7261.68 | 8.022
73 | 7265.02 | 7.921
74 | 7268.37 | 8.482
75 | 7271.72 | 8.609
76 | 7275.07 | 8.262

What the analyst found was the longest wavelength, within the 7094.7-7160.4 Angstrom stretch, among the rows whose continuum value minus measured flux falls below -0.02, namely 7158.75 Angstrom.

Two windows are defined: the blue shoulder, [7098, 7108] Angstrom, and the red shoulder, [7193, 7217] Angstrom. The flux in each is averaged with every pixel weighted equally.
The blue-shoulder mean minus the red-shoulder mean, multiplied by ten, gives 2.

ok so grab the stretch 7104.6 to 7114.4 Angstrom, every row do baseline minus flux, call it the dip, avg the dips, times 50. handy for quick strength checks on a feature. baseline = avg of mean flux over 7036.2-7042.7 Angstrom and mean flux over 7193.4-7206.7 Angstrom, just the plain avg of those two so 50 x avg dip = 10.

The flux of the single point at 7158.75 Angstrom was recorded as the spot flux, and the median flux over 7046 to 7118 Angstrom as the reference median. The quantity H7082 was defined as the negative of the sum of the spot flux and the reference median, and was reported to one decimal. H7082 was -17.0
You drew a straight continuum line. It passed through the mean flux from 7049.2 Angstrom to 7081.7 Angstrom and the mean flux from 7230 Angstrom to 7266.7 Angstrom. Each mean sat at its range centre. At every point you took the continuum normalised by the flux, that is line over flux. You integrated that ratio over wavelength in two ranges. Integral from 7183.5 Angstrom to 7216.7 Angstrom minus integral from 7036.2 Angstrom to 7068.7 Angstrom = 1.4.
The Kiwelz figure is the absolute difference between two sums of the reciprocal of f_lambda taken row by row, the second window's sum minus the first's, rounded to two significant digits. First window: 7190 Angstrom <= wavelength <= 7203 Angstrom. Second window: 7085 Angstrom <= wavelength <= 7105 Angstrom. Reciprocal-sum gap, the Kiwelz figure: 0.24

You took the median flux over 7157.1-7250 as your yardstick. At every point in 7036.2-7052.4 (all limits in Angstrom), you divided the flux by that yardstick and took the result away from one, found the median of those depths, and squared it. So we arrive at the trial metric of 0.0039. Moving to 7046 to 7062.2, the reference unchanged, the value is 0.0039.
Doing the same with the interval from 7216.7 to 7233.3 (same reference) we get 0.0000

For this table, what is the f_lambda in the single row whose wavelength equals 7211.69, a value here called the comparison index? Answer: 8.021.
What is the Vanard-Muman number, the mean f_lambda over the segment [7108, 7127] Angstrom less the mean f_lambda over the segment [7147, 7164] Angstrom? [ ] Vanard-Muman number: -0.15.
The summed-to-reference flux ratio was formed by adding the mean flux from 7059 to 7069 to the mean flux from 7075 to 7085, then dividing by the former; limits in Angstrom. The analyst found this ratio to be 1.92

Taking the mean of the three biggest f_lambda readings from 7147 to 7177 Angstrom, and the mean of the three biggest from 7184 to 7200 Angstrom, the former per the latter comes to 0.99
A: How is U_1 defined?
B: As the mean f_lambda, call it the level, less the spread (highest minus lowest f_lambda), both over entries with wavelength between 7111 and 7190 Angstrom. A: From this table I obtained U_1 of 7.65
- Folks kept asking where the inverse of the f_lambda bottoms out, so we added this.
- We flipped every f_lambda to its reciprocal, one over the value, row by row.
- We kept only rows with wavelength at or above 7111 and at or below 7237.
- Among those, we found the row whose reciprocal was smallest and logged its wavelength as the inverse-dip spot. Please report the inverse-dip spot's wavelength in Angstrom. 7155.45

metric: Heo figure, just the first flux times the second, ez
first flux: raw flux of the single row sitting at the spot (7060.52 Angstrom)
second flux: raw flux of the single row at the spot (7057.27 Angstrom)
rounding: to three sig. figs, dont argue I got 76.5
